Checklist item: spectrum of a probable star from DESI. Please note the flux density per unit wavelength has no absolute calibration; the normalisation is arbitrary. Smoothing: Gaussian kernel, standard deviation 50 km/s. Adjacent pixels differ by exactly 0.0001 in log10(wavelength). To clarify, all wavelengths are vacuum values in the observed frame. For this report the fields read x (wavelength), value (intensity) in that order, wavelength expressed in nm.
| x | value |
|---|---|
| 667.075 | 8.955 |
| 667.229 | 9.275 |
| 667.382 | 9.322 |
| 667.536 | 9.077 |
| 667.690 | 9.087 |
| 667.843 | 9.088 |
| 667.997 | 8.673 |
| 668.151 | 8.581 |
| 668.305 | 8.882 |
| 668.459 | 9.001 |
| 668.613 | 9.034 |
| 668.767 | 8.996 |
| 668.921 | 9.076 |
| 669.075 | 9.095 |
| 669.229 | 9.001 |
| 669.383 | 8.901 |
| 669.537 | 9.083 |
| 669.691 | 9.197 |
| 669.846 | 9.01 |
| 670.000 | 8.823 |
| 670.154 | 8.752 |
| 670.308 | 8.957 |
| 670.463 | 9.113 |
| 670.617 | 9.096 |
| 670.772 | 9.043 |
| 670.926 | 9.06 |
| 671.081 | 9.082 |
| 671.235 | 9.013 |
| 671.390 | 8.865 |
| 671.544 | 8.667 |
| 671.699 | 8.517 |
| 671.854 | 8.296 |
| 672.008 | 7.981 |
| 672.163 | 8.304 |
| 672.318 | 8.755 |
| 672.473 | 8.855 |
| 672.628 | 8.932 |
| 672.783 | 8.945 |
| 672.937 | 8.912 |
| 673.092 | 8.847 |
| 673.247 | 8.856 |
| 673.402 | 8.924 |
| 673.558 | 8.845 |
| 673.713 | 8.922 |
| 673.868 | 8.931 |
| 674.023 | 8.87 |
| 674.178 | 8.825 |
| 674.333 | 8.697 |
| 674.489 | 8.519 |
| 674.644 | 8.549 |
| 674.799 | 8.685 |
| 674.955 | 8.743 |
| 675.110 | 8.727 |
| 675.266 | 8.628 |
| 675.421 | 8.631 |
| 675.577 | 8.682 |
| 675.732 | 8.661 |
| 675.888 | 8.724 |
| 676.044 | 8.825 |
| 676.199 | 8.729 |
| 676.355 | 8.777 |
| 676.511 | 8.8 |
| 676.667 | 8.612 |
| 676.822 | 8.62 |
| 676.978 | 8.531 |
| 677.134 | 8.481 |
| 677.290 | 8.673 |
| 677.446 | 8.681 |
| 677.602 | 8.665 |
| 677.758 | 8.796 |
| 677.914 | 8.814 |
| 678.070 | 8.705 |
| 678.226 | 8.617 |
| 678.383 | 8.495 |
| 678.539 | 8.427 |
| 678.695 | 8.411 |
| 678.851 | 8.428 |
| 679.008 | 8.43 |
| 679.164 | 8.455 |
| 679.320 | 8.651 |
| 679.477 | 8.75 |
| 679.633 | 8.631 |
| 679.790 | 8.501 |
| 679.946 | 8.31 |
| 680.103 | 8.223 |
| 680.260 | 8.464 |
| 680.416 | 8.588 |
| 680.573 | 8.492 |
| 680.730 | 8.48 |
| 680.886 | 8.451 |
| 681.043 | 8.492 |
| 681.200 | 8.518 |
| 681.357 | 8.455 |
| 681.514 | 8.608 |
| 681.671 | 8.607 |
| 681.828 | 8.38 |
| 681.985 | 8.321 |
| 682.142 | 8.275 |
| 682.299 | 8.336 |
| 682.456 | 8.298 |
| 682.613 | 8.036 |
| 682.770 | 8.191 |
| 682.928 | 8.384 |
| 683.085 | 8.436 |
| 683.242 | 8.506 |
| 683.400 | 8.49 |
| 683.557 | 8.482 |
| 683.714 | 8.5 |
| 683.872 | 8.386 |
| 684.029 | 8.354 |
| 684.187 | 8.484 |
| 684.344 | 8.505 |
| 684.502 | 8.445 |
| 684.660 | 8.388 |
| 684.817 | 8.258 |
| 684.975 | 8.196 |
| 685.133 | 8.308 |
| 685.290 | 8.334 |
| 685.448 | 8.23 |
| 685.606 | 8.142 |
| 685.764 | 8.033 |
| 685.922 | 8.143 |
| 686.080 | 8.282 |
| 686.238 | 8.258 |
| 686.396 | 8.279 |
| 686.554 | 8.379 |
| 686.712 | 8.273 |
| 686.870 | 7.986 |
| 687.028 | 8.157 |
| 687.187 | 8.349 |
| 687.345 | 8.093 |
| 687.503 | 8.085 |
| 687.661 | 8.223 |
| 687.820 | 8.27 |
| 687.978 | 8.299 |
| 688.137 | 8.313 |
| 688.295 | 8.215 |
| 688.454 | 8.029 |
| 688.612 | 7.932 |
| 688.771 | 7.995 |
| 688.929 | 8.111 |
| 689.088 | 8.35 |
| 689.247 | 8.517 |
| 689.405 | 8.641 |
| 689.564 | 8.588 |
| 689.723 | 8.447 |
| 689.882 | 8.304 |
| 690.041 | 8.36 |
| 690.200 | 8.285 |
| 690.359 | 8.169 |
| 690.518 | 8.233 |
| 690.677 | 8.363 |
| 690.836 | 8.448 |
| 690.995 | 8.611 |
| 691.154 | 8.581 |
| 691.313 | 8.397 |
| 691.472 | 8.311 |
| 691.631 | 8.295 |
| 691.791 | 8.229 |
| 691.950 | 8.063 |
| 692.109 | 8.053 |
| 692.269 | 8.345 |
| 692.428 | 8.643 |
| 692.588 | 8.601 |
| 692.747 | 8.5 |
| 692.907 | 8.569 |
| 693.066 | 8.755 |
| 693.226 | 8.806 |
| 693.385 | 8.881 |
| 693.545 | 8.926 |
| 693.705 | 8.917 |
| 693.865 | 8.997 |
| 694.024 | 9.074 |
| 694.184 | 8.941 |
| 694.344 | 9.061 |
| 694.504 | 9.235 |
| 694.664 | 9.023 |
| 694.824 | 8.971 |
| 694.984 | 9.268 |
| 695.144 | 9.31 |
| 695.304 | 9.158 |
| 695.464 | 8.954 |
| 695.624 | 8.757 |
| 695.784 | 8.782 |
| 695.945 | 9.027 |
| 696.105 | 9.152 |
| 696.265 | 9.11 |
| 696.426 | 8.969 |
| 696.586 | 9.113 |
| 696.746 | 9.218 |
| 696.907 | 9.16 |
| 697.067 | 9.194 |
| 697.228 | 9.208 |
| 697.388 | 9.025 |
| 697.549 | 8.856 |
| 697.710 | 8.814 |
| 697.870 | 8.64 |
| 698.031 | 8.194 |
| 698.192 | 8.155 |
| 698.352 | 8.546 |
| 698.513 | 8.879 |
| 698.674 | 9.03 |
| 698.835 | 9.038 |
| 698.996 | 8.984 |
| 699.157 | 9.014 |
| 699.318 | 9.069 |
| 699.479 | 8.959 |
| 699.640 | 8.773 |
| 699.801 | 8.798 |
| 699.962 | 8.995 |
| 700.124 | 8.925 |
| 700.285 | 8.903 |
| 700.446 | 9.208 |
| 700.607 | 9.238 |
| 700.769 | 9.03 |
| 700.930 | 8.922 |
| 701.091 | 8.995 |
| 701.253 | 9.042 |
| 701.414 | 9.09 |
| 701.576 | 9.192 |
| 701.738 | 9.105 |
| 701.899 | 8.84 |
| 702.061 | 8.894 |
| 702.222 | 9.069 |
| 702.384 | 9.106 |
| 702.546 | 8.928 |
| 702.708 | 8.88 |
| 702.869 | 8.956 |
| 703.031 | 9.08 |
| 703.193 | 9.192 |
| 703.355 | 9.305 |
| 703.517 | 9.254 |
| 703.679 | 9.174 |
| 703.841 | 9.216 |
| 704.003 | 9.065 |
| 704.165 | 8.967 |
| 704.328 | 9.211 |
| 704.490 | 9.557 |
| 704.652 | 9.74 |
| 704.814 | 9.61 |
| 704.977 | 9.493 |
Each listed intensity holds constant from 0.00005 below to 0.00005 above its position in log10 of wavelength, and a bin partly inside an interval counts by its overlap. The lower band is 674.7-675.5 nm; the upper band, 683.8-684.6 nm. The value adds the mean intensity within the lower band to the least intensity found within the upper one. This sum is 17.0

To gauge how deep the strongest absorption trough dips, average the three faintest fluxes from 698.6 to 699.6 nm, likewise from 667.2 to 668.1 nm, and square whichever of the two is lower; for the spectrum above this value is 80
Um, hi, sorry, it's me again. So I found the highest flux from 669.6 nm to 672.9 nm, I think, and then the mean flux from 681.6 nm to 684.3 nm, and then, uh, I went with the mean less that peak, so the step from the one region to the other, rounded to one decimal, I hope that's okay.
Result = -0.8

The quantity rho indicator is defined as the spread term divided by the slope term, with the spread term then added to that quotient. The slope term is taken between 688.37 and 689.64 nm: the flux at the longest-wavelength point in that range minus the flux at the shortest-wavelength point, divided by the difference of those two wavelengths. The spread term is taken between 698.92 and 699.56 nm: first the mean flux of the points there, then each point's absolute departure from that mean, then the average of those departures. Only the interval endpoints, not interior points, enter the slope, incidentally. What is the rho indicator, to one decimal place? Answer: 0.1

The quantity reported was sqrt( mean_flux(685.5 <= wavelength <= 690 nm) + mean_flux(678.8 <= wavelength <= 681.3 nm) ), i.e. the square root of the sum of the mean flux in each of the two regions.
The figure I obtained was 4.090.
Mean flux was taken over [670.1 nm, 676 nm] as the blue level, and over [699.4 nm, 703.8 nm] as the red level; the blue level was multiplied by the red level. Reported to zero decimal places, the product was 79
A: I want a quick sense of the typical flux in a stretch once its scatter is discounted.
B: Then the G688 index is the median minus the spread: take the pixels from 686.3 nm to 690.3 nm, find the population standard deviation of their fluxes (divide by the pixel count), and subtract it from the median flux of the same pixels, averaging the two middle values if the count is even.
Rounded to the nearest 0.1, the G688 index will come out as 8.1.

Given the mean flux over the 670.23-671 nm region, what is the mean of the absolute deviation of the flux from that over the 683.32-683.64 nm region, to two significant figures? 0.57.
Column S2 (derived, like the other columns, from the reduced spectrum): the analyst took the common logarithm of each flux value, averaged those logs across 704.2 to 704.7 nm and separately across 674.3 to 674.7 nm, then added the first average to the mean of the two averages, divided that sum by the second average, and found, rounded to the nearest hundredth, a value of 2.07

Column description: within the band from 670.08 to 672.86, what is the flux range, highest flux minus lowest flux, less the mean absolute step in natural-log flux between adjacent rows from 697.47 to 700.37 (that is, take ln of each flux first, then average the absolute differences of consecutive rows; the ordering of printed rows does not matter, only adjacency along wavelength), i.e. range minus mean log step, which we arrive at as 1.1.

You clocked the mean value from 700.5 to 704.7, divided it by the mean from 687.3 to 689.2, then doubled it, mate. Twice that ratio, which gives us 2.23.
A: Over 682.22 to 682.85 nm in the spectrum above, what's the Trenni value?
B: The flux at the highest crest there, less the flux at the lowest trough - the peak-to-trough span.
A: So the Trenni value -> 0.30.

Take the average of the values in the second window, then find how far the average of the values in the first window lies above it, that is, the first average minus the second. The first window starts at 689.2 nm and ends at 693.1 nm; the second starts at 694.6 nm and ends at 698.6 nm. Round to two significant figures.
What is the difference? -0.53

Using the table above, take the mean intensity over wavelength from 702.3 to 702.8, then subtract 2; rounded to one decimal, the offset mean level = 7.0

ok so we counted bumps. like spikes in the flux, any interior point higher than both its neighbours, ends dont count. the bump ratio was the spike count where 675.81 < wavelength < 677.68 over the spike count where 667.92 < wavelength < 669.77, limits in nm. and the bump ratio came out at 2.00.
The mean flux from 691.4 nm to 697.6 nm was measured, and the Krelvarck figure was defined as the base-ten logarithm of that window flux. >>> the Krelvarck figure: 0.947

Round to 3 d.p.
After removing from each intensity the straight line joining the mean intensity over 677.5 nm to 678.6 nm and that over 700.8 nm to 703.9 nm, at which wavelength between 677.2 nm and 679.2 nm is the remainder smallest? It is 678.695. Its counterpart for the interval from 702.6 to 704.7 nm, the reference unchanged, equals 702.708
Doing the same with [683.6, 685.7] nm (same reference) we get 685.606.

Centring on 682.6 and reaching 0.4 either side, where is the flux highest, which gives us 682.928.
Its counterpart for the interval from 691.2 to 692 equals 691.313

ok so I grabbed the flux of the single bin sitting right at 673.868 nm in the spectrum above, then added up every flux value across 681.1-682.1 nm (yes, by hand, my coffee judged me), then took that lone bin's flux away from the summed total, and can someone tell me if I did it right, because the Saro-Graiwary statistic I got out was 42.0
